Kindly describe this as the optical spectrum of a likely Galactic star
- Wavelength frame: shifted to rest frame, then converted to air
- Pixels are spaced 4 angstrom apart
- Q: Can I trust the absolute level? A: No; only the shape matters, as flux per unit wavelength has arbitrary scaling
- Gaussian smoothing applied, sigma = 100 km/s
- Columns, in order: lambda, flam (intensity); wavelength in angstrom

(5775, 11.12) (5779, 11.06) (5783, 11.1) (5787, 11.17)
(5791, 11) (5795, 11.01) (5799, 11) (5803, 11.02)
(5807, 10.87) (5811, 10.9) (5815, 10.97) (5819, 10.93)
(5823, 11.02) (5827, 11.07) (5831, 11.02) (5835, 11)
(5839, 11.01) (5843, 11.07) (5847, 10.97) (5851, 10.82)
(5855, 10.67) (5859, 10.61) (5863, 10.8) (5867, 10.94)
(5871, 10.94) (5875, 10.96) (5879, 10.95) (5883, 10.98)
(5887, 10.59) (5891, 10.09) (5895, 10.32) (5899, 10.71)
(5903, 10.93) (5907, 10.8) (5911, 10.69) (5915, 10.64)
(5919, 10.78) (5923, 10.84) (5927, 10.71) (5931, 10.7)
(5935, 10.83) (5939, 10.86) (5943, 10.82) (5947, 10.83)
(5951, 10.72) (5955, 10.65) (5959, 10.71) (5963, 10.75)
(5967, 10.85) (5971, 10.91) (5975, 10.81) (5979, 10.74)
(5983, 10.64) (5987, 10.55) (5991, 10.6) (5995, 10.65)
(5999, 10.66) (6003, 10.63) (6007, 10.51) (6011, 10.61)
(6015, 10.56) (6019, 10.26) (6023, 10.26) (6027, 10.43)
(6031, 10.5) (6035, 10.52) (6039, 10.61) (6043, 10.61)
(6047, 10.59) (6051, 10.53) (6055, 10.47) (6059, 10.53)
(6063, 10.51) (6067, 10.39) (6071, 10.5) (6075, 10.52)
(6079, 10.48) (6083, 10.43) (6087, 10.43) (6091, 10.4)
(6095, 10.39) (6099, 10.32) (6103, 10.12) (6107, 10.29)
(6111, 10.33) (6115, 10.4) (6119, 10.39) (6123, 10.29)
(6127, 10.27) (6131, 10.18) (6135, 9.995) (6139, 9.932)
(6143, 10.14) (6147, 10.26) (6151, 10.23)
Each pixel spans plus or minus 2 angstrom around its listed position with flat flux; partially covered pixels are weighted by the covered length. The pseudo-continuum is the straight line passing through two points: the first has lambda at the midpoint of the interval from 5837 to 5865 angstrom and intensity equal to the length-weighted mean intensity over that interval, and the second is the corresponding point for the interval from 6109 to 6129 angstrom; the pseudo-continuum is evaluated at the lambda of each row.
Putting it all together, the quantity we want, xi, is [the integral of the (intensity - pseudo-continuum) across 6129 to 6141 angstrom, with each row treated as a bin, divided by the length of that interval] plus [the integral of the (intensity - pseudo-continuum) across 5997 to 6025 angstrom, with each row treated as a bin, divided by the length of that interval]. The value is -0.31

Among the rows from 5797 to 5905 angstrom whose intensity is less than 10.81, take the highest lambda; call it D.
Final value 5899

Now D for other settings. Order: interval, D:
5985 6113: 6111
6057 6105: 6103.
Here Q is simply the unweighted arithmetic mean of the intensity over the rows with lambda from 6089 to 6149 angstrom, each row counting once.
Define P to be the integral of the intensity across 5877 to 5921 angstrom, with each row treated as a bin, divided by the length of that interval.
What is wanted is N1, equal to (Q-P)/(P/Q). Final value -0.42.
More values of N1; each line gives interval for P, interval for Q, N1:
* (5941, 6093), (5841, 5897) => 0.18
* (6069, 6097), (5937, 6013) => 0.27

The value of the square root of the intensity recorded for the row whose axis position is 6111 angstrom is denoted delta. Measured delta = 3.214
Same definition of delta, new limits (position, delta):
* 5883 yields 3.314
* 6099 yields 3.212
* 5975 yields 3.288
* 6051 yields 3.245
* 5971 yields 3.303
